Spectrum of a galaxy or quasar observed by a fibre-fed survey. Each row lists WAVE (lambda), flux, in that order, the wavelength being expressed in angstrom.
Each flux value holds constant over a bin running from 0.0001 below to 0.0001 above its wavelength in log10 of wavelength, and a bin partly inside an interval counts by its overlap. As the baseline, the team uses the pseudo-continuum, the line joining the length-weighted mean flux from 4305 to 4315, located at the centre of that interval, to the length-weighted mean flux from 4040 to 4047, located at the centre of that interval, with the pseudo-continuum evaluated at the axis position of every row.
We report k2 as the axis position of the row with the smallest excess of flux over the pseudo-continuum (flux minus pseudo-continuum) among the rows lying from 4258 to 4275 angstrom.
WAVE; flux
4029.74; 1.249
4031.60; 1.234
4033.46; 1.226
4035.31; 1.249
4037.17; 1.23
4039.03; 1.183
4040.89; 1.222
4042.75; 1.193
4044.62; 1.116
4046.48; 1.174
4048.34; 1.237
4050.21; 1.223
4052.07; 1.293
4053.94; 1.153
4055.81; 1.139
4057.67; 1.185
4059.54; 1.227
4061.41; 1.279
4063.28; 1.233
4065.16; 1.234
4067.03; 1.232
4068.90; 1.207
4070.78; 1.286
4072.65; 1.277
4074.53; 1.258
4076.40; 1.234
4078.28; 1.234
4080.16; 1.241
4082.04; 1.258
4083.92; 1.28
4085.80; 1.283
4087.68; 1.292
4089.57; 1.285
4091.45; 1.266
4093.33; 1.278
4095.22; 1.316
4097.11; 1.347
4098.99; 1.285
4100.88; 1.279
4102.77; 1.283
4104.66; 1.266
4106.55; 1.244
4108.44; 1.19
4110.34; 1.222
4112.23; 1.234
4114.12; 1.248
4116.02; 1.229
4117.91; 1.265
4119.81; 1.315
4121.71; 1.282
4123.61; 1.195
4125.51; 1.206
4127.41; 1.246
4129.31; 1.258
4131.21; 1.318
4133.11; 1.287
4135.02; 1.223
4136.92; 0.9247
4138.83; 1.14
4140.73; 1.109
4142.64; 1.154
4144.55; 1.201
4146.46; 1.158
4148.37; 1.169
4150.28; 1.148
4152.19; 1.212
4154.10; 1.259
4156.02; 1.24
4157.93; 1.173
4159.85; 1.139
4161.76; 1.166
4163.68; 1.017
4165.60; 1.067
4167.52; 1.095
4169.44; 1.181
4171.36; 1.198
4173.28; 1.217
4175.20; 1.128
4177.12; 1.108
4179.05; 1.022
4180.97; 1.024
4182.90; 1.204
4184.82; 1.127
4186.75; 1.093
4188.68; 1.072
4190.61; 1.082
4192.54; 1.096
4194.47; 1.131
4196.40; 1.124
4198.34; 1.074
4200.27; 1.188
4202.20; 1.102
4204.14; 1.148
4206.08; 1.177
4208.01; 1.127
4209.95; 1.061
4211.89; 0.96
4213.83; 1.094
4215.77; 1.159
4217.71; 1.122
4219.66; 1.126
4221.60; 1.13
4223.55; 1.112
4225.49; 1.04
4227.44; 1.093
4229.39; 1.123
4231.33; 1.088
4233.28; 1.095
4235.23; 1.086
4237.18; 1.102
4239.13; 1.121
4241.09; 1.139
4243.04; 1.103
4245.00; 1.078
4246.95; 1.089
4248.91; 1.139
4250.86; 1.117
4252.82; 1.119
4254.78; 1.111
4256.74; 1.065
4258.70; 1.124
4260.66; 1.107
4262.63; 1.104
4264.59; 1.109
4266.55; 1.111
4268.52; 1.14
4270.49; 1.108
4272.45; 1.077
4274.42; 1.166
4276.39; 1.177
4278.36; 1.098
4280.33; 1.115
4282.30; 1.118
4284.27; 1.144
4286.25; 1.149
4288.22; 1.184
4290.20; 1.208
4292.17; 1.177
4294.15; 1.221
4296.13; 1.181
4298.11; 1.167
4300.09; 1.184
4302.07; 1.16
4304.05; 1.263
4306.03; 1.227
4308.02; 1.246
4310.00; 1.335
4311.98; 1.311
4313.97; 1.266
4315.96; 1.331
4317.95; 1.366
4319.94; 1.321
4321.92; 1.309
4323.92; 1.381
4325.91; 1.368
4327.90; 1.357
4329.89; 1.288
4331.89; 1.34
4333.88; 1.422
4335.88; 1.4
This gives 4272.45 angstrom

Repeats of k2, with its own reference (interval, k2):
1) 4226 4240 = 4235.23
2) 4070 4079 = 4078.28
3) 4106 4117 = 4108.44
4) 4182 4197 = 4188.68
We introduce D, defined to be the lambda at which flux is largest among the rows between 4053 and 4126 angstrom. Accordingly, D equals 4097.11 angstrom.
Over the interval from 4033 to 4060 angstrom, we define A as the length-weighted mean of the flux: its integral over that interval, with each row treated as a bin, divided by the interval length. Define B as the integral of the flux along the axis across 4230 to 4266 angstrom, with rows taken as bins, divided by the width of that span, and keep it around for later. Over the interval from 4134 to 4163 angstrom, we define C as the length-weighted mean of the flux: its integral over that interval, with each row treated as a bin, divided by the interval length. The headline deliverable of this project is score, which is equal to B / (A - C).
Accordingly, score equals 26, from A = 1.20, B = 1.11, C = 1.16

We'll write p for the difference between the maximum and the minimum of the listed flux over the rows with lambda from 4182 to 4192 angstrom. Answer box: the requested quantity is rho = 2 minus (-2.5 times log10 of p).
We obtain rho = -0.2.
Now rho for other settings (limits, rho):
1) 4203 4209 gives -1.3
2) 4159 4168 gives -0.1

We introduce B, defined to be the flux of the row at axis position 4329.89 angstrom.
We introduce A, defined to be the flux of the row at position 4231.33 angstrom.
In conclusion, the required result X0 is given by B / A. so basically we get 1.18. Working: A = 1.088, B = 1.288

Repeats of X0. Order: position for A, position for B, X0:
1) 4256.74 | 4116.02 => 1.15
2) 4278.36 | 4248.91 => 1.04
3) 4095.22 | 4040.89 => 0.93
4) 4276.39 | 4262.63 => 0.94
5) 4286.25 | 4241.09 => 0.99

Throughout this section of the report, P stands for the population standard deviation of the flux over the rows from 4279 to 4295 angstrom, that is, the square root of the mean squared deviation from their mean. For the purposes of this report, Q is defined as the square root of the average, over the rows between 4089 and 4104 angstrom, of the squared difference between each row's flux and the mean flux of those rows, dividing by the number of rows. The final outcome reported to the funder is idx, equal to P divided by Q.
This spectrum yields 1.5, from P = 0.037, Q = 0.025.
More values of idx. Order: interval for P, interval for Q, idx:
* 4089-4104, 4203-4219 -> 0.4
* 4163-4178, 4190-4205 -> 1.8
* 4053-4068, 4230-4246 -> 2.4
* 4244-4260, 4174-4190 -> 0.4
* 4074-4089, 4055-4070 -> 0.6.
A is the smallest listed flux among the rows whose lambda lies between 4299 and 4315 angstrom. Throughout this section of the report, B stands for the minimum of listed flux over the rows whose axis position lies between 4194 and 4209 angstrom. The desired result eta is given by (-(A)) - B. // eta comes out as -2.23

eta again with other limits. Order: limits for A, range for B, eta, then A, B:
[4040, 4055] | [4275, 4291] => -2.21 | 1.116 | 1.098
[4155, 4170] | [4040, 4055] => -2.13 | 1.017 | 1.116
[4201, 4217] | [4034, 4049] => -2.08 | 0.96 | 1.116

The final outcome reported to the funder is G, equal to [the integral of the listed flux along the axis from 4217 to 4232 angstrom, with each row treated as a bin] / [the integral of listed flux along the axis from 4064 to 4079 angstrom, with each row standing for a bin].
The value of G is 0.89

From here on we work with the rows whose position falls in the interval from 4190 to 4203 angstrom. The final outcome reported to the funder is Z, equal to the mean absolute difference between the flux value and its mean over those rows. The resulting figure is 0.029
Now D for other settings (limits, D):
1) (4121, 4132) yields 4131.21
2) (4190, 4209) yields 4200.27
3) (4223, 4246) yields 4241.09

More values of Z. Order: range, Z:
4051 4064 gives 0.048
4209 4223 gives 0.047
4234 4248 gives 0.016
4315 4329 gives 0.023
